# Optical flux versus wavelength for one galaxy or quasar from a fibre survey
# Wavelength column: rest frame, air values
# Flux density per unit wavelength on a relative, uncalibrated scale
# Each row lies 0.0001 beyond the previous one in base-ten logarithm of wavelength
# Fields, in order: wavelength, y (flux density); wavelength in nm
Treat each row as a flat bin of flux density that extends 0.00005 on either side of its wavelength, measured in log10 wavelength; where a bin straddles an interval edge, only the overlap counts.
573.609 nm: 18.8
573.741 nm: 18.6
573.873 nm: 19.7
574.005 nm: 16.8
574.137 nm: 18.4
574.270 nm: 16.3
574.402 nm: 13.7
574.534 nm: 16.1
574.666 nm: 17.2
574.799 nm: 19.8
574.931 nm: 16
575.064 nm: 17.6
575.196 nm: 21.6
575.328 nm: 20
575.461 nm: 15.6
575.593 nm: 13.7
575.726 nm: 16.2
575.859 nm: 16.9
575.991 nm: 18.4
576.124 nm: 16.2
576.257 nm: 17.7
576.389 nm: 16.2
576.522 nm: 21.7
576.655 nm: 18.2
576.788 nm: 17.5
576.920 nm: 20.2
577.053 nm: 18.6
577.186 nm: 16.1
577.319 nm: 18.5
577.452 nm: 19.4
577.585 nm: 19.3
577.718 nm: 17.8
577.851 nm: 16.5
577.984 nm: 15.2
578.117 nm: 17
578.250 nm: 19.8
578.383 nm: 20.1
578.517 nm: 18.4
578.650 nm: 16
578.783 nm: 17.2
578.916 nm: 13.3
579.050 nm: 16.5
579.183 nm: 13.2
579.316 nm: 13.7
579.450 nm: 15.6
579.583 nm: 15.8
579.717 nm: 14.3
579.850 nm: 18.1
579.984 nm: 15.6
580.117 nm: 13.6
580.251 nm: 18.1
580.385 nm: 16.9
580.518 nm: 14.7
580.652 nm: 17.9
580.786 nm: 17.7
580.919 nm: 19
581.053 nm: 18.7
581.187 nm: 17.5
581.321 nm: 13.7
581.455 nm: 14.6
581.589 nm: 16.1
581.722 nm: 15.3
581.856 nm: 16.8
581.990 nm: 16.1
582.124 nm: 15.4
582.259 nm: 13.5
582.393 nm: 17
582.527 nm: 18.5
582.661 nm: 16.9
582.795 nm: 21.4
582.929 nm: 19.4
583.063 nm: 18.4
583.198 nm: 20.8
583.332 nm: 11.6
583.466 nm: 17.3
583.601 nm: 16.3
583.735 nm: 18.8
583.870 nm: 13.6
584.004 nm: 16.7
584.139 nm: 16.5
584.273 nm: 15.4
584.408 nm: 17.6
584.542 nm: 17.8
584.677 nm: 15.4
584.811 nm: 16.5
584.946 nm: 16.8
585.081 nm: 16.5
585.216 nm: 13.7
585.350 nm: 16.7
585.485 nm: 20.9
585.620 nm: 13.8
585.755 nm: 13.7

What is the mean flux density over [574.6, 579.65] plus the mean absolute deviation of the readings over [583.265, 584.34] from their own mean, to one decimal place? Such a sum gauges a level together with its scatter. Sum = 19.0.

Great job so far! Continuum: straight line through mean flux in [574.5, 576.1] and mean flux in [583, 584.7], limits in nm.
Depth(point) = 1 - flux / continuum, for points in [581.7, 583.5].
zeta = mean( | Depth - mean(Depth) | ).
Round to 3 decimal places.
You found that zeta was 0.118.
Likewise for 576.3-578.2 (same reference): 0.080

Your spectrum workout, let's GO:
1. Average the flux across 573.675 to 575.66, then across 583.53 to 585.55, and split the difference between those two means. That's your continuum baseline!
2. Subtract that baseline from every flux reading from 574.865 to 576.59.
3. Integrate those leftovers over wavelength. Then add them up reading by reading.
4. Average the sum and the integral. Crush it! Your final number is 4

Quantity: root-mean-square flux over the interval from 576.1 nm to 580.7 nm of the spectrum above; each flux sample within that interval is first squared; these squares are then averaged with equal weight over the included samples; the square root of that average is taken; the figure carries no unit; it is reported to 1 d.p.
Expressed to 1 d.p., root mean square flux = 17.1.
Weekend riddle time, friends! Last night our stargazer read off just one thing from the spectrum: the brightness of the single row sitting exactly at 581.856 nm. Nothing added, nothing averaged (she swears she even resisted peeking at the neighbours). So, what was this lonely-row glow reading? 16.8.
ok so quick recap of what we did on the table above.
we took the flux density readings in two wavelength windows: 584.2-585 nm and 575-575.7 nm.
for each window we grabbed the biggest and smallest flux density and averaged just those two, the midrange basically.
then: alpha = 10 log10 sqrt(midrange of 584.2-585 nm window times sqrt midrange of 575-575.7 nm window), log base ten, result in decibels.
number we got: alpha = 9.22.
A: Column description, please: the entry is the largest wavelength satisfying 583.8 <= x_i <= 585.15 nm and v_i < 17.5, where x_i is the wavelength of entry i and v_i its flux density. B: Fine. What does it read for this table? 585.081 nm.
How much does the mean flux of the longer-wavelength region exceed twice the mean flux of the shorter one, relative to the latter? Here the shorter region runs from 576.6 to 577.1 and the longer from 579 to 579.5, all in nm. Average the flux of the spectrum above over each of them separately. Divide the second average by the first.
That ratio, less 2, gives -1.21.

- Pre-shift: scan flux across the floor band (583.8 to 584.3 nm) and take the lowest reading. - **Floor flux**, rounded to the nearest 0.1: 13.6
